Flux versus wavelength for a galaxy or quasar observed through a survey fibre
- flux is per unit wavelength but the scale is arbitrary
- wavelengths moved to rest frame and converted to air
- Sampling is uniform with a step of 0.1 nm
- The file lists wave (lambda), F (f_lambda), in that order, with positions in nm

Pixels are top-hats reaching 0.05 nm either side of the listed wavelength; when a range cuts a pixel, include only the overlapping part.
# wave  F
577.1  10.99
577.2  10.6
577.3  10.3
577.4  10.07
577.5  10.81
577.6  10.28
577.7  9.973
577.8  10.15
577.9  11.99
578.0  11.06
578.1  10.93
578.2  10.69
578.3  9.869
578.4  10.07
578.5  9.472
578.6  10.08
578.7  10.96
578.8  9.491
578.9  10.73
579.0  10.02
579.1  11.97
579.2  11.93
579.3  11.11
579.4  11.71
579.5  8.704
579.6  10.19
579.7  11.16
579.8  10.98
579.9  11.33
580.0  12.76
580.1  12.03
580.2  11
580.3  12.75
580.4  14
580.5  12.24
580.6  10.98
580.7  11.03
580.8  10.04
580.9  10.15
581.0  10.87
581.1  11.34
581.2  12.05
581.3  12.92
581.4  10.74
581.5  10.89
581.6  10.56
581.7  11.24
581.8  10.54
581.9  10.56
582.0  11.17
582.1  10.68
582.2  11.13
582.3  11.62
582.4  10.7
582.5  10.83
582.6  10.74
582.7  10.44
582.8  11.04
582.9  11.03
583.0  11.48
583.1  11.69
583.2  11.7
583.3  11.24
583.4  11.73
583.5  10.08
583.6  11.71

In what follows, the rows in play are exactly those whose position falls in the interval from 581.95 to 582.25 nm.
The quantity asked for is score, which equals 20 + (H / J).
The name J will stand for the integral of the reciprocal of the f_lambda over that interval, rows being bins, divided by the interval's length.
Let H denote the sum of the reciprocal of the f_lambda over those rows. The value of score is 23.0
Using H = 0.27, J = 0.091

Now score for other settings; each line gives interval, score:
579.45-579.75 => 23.0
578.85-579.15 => 23.0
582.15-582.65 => 25.0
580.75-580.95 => 22.0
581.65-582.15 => 25.0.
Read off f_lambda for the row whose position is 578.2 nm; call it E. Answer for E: 10.69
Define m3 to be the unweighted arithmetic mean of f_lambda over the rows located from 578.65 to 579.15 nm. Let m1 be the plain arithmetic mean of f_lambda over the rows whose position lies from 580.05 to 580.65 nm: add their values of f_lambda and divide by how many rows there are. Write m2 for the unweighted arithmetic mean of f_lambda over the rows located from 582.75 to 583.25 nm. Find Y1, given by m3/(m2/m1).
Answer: 11.4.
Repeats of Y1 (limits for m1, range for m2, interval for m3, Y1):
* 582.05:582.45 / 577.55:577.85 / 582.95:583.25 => 12.7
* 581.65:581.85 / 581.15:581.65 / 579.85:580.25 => 11.2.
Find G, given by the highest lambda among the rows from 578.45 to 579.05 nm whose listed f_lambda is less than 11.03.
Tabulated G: 579.0 nm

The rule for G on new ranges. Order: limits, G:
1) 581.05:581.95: 581.9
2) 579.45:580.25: 580.2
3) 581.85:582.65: 582.6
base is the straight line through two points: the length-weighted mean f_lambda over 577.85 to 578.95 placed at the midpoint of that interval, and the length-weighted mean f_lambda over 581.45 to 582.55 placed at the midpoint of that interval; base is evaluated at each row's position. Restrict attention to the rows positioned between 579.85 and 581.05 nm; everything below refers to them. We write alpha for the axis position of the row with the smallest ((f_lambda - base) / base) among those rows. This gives 580.8 nm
